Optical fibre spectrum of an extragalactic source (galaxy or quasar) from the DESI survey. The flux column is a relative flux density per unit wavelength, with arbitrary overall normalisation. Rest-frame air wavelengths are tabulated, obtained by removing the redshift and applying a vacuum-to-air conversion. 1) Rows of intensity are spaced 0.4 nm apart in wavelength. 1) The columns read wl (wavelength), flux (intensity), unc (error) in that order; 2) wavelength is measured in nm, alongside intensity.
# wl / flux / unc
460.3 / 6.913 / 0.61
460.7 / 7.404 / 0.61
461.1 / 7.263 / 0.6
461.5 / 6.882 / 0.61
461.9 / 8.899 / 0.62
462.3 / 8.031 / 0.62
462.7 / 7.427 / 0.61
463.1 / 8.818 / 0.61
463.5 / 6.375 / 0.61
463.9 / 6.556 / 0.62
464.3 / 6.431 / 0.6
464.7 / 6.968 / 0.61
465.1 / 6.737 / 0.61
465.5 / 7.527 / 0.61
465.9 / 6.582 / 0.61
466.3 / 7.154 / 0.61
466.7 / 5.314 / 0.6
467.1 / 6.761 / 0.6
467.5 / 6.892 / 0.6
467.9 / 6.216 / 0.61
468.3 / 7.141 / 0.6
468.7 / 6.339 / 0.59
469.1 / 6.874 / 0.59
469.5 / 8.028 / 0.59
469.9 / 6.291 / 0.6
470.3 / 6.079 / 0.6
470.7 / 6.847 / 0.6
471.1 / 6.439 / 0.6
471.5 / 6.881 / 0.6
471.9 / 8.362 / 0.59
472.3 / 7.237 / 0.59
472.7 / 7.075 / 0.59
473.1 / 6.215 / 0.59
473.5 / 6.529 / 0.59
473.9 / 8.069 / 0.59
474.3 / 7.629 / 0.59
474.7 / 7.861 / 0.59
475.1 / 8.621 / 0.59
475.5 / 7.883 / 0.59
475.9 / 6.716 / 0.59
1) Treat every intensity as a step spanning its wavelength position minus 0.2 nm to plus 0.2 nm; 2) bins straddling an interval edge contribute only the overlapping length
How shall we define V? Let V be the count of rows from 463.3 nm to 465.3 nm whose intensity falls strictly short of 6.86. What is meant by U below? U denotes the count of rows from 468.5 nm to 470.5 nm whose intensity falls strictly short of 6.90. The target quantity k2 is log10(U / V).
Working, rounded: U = 4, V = 4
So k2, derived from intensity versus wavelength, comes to 0.0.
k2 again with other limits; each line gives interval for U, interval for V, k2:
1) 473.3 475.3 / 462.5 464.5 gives -0.5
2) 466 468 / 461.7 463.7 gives 0.6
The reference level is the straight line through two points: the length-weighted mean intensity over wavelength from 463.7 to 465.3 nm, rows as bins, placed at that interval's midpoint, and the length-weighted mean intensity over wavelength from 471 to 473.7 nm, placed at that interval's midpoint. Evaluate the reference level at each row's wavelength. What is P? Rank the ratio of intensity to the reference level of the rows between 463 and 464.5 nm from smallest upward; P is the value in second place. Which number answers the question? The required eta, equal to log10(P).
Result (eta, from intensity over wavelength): -0.02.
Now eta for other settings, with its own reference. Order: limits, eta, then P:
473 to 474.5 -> -0.03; 0.93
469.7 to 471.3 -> -0.04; 0.91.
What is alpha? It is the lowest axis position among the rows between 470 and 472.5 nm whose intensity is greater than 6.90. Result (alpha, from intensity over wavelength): 471.9 nm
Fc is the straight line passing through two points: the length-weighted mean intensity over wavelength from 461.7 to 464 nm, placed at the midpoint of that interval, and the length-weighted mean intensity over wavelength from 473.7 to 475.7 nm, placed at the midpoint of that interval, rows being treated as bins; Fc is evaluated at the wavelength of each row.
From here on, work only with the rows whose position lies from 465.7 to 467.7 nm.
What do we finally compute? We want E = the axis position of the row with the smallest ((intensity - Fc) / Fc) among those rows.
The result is 466.7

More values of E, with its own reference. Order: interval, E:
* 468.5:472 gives 470.3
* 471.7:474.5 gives 473.1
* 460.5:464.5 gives 463.5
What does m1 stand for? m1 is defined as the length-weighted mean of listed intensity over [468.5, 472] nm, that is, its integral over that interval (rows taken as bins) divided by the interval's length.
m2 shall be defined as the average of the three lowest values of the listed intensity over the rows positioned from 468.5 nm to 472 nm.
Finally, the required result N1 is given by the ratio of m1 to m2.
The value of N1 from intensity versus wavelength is 1.10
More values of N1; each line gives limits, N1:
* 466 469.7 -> 1.13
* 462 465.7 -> 1.12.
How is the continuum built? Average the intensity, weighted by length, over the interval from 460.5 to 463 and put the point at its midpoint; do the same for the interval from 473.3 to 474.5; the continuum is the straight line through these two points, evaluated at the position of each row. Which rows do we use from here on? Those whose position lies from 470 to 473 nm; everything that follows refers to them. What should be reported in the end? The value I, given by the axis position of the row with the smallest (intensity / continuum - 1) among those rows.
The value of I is 470.3 nm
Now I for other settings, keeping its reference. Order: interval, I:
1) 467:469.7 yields 467.9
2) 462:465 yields 463.5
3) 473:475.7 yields 473.1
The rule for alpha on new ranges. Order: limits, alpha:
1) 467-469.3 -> 468.3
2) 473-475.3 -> 473.9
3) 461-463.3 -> 461.1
